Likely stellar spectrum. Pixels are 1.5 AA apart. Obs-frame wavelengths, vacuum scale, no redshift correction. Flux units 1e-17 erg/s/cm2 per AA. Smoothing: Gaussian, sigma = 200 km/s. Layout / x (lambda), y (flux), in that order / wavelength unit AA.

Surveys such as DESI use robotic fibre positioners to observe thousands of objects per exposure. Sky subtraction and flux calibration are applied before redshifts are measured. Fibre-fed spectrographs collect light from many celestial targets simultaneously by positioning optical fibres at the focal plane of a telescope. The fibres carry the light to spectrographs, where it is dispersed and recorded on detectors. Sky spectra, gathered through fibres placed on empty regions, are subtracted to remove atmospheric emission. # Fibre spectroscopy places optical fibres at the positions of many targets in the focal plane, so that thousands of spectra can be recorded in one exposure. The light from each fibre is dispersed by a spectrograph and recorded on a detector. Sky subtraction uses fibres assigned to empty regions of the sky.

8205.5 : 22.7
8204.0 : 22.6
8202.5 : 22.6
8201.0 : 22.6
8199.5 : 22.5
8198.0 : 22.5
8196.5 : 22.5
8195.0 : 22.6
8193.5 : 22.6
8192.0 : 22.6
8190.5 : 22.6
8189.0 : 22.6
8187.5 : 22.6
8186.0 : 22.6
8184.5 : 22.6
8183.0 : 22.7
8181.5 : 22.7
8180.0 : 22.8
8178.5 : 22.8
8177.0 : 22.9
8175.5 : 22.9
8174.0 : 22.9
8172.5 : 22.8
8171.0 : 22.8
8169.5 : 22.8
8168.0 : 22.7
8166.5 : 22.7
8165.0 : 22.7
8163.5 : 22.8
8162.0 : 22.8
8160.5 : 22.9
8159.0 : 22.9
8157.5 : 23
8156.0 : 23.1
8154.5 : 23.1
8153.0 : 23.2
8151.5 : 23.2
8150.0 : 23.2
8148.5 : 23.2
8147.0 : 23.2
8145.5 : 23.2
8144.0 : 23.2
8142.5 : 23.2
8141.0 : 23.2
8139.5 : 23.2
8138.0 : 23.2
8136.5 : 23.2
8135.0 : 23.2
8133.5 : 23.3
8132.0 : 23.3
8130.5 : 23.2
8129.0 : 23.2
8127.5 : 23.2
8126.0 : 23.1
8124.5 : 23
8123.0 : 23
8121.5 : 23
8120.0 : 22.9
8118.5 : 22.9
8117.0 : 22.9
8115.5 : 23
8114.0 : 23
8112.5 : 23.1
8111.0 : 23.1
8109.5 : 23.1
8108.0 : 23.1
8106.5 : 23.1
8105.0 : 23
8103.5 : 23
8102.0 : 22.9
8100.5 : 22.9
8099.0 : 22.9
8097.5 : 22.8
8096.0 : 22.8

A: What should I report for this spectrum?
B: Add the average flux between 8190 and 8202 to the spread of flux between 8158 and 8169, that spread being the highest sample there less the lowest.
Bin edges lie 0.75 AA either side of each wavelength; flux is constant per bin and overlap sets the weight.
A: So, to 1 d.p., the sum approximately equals 22.8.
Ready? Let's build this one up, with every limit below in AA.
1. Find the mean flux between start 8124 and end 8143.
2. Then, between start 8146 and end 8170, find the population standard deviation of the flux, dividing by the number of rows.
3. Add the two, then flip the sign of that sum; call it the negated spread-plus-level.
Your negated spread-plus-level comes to -23.4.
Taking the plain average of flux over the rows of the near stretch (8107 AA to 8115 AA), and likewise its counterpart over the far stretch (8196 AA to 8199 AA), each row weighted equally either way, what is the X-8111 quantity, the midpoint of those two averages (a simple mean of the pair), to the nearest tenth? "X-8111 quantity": 22.8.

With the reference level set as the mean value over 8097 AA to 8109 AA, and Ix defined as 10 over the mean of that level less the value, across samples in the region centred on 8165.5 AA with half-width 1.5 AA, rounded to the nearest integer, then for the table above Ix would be 38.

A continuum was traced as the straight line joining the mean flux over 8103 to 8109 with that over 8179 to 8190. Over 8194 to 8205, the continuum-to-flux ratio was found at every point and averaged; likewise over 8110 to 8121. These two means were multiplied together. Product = 1.00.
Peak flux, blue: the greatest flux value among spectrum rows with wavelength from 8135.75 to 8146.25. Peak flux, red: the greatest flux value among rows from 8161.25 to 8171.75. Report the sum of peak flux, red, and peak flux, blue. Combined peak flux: 46.0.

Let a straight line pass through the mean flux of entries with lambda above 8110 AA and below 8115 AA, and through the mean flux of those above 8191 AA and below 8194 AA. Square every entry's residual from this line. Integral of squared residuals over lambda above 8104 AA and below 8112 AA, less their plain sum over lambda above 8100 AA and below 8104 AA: -0.10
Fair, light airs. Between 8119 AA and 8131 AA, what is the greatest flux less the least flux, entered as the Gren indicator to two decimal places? 0.30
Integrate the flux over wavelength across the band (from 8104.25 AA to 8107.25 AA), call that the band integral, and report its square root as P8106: 8.32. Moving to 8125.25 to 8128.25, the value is 8.33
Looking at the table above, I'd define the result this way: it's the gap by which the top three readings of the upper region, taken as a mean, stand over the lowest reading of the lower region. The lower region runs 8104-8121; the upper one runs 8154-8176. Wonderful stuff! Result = 0.2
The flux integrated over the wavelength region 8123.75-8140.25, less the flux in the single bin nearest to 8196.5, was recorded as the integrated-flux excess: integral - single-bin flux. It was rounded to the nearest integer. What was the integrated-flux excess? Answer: 360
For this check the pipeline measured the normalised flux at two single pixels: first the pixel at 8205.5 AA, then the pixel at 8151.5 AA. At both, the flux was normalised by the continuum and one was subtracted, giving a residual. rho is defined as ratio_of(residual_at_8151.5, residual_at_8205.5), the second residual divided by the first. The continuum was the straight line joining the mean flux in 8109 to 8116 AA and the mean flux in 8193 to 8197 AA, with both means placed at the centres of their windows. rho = 1.9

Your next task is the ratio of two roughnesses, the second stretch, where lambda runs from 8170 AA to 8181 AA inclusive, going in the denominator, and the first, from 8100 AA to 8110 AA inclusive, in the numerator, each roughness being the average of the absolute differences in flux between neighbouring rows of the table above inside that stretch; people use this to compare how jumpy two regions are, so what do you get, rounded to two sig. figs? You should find 1.0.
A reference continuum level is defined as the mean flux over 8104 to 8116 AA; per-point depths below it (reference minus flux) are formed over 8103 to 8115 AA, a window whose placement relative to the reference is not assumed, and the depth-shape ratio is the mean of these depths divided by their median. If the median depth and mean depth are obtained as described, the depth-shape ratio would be 0.00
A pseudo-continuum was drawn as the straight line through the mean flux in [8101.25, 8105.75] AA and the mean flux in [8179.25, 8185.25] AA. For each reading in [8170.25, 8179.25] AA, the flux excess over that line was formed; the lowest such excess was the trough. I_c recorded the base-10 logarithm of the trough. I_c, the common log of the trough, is -1.2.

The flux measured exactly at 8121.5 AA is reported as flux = 23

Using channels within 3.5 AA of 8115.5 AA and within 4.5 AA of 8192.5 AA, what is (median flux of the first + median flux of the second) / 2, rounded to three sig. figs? 22.8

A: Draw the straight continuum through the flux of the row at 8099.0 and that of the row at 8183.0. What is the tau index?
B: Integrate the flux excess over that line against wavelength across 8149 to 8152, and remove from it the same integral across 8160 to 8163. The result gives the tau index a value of 1.0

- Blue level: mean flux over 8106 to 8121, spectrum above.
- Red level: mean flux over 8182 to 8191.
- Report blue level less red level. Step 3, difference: 0.40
